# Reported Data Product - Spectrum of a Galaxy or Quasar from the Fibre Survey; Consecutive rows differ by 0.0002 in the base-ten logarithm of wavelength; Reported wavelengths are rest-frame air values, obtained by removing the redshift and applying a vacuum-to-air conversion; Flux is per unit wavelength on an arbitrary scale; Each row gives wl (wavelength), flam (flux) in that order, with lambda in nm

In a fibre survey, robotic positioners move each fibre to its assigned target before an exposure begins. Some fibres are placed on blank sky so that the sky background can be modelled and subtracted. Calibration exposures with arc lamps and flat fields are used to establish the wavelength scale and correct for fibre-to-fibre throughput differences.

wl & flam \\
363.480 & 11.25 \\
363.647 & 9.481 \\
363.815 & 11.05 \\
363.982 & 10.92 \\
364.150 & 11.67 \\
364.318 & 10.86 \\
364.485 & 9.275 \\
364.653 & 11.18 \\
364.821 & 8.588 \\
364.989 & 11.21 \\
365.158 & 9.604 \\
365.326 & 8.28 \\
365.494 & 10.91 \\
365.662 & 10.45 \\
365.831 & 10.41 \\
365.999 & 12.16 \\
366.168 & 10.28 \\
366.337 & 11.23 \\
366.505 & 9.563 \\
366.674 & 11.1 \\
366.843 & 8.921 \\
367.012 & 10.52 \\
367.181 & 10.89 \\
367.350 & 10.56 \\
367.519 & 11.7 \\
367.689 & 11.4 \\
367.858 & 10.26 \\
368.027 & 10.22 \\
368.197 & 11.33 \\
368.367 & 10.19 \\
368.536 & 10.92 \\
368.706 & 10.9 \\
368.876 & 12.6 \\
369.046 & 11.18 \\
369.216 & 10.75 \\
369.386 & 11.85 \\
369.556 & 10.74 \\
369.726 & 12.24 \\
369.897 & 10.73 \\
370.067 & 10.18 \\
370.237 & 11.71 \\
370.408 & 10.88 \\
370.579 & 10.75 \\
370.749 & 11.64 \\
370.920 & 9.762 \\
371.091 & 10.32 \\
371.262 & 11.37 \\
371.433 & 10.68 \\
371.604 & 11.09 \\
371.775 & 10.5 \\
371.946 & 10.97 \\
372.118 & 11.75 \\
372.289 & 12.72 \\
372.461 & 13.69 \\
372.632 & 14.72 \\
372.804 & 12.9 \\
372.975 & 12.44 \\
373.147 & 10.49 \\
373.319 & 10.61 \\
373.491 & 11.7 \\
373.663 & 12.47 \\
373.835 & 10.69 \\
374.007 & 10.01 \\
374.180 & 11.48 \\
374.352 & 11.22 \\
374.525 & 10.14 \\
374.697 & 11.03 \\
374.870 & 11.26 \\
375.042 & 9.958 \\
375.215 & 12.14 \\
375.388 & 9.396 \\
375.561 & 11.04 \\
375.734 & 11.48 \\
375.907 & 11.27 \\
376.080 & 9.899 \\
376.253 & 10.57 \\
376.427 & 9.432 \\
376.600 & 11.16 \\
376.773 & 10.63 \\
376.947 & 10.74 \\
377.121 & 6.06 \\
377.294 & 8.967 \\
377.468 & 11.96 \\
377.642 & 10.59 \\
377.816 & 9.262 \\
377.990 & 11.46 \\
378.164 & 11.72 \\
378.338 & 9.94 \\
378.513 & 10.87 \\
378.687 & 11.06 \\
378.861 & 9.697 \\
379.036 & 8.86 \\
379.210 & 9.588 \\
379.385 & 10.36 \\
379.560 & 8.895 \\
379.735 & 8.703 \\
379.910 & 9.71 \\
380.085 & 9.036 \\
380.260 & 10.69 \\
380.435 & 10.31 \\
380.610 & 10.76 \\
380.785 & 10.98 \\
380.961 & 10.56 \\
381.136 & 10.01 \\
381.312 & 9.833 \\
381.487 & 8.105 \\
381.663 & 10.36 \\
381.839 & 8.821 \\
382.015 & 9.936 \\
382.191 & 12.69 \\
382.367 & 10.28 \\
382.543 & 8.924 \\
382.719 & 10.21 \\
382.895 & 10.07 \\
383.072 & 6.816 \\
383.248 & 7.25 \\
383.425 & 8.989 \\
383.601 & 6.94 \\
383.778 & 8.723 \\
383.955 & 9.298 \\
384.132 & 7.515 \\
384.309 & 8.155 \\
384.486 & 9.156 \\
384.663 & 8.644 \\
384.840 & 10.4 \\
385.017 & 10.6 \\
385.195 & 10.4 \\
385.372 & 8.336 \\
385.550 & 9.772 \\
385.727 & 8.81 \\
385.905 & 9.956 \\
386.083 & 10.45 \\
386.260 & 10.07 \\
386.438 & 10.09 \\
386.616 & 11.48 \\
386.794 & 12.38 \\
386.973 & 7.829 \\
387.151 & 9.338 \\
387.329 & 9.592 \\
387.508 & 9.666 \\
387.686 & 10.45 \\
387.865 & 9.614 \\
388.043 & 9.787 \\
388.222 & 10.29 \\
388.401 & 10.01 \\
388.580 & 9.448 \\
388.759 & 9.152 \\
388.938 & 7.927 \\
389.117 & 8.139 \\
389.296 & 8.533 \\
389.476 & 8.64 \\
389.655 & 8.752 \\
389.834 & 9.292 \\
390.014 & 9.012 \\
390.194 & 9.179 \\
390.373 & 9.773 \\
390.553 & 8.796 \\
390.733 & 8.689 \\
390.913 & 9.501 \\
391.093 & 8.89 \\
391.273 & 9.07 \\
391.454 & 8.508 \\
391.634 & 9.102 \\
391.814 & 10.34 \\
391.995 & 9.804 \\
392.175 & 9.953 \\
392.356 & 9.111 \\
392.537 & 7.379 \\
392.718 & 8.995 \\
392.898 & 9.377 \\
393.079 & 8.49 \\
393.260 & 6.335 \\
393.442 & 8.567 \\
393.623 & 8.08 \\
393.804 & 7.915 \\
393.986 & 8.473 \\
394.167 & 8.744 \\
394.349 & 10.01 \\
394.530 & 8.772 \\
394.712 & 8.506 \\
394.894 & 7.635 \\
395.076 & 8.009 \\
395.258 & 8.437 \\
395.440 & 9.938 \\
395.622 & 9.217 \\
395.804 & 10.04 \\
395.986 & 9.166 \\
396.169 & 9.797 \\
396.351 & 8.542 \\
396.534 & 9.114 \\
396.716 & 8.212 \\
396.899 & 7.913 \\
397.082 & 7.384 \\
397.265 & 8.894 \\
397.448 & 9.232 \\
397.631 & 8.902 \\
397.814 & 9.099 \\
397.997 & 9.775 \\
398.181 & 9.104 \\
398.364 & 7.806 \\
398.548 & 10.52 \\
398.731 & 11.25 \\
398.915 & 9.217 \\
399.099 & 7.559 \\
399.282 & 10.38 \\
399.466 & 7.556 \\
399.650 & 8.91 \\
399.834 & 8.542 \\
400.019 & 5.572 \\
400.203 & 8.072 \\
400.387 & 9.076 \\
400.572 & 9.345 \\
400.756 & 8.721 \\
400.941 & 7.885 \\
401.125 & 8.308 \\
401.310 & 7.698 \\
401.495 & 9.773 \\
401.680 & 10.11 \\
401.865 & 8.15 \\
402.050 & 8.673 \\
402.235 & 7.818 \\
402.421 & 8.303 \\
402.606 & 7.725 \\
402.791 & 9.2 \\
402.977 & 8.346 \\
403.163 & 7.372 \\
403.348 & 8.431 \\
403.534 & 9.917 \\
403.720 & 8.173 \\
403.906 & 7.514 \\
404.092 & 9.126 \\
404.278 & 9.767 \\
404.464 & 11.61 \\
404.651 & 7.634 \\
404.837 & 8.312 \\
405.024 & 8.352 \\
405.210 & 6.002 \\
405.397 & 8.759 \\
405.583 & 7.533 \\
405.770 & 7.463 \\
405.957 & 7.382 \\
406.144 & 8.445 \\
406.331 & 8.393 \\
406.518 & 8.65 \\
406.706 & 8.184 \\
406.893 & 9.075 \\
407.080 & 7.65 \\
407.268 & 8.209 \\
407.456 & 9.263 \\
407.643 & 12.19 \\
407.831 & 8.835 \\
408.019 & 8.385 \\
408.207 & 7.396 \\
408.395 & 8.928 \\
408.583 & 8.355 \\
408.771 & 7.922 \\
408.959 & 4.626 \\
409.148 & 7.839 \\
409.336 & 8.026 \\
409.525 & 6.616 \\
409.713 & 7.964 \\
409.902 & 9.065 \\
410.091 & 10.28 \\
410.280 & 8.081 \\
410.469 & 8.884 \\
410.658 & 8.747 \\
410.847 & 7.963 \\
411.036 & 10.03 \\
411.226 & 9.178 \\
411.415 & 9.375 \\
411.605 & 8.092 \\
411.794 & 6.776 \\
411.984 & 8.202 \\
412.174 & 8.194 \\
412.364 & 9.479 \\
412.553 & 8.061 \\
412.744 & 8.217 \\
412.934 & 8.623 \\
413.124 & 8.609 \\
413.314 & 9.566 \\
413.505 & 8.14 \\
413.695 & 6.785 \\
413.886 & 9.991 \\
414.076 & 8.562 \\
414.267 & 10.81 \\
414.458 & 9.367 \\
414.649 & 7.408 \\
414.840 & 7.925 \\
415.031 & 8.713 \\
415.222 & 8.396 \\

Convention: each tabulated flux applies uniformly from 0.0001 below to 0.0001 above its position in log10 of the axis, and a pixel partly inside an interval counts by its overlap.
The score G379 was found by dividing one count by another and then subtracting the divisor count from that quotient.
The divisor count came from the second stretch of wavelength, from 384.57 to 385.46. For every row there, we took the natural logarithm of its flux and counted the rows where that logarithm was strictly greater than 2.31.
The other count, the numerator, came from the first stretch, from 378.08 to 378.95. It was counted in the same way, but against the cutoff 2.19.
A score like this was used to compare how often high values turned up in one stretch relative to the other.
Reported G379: -1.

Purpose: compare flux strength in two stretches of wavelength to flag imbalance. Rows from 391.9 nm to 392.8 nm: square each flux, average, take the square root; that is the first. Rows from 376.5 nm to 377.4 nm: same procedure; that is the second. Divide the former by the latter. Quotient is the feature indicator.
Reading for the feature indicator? 0.94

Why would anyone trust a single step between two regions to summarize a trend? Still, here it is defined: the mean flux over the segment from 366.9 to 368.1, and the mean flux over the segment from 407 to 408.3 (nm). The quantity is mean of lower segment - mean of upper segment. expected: 1.9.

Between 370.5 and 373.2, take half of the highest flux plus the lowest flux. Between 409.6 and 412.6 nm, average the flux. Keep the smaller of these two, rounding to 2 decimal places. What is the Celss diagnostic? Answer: 8.65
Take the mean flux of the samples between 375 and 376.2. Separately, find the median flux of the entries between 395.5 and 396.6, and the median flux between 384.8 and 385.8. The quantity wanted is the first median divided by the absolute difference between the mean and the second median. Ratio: 14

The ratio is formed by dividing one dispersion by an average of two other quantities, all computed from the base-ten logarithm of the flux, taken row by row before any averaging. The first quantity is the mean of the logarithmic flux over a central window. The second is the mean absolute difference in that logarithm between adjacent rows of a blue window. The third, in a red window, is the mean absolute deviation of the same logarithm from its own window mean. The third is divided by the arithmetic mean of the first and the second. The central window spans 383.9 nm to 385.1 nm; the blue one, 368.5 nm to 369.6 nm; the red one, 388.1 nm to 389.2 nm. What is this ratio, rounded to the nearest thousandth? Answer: 0.074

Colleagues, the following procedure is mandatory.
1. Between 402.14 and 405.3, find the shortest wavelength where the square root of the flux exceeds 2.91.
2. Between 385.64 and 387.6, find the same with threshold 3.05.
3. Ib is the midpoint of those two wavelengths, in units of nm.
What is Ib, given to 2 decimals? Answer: 394.35 nm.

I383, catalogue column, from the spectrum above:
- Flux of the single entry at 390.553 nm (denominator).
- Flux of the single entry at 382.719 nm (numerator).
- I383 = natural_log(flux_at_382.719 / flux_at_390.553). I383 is 0.15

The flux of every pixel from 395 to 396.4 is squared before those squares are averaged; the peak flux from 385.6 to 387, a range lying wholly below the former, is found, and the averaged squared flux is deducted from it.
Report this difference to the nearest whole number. -72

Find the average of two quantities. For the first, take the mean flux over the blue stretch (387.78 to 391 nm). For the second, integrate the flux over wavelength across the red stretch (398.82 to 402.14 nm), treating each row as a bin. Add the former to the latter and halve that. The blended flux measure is 18.73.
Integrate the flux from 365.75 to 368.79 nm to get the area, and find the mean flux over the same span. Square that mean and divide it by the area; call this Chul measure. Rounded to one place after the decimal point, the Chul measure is 3.5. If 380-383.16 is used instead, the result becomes 3.1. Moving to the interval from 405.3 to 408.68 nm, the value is 2.5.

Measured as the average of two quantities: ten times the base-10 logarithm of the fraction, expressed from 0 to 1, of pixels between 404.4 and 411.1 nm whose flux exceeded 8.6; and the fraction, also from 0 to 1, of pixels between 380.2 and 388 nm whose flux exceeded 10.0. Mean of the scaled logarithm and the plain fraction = -2.0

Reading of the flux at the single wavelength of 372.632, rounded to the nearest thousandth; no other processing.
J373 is 14.720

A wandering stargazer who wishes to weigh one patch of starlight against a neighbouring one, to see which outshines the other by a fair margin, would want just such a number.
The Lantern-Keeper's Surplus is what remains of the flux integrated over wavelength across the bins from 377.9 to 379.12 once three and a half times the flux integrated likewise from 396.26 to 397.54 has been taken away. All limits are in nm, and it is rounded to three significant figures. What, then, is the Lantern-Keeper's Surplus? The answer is -25.1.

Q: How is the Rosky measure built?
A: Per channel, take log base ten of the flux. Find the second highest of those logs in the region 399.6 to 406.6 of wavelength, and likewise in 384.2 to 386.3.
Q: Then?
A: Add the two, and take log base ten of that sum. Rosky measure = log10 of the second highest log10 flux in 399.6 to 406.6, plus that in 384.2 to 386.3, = 0.306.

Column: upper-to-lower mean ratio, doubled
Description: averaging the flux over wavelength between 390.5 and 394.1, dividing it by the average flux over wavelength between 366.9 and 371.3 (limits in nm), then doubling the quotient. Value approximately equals 1.60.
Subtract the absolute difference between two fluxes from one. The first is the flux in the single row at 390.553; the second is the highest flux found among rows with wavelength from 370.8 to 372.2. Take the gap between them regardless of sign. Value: -2.0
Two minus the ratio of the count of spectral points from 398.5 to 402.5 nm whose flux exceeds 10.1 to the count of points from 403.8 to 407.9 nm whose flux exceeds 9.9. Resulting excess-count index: 0.0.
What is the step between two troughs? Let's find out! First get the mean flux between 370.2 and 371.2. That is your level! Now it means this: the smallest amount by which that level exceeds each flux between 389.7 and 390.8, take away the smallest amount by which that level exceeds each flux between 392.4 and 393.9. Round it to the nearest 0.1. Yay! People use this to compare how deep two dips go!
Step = -0.4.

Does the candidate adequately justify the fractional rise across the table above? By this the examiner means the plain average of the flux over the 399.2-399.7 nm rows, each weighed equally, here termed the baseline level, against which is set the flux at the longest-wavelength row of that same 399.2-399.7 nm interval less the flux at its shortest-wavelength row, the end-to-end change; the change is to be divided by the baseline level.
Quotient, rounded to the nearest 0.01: -0.16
